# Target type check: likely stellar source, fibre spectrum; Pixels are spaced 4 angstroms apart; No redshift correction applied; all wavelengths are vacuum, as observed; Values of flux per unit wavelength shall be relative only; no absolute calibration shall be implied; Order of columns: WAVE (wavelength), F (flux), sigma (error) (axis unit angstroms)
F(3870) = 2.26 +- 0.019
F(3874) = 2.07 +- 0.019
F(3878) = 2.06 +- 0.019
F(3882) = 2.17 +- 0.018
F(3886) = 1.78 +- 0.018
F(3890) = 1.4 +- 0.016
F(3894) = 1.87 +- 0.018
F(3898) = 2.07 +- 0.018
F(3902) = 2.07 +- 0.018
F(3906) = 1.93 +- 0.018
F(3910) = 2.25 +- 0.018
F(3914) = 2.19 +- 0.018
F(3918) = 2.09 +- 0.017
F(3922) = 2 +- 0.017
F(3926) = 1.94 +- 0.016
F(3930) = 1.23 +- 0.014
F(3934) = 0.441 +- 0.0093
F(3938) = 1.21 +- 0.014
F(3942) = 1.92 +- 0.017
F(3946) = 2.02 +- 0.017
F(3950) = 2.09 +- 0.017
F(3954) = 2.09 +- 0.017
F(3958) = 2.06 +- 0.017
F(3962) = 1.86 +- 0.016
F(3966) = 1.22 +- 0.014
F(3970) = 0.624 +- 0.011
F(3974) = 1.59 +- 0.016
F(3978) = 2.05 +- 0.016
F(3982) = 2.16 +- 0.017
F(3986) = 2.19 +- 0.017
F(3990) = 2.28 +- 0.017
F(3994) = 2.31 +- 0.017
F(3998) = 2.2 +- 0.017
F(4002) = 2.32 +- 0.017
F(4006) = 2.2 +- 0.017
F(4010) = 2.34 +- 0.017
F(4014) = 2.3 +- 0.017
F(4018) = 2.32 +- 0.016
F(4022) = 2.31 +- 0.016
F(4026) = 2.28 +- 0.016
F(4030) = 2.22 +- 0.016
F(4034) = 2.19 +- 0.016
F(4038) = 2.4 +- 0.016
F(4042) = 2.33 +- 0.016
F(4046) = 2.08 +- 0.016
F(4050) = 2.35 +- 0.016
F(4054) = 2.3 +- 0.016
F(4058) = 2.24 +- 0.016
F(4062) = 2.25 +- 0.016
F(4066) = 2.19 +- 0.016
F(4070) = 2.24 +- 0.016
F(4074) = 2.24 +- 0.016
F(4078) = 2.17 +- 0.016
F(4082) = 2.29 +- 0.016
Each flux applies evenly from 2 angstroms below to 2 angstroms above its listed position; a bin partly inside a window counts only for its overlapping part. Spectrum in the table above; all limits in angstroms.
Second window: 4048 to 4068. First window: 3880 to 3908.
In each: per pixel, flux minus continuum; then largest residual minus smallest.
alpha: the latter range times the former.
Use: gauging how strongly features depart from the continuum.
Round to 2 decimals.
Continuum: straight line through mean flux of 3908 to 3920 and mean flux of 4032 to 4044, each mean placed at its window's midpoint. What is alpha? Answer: 0.14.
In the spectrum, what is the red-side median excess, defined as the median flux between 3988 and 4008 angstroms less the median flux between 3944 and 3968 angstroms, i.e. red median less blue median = 0.24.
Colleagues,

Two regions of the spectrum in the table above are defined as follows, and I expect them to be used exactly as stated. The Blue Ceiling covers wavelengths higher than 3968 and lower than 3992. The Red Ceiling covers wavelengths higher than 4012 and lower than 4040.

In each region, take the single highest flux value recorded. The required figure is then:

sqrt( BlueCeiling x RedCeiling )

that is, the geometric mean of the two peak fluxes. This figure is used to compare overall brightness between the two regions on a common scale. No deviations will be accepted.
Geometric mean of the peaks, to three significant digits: 2.34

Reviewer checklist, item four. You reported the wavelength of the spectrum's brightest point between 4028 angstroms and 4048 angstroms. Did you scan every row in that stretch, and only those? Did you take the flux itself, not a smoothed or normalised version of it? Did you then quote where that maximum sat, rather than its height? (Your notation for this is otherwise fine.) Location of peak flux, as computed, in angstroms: 4038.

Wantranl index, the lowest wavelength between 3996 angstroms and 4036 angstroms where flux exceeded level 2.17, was 3998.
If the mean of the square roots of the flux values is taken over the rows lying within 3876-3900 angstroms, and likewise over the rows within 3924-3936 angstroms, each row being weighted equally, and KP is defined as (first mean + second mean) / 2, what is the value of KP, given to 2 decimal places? 1.21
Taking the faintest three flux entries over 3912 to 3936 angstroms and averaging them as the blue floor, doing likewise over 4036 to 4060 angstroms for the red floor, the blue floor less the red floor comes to -1.0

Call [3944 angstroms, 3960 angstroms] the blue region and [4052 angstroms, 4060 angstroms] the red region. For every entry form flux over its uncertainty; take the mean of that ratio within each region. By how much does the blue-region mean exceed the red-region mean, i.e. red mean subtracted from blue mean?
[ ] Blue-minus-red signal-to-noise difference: -20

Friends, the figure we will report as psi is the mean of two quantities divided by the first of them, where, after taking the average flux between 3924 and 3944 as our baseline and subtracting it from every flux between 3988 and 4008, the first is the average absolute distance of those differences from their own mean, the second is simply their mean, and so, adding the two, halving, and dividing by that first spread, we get 10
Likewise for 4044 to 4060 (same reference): 6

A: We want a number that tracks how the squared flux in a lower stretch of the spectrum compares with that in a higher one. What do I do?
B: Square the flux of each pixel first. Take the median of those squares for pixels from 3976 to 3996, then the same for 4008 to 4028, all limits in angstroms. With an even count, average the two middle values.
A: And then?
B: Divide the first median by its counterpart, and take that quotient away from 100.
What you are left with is 99.1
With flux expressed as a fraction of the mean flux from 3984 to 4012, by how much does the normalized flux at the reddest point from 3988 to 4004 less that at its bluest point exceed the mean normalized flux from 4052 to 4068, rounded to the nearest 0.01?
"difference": -0.97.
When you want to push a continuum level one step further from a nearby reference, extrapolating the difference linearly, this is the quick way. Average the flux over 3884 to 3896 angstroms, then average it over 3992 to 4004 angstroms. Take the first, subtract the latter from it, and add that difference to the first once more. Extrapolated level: 1.1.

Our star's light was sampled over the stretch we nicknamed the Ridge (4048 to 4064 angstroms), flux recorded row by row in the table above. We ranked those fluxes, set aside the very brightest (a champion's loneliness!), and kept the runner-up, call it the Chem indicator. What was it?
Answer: 2.3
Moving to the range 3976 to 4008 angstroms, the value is 2.31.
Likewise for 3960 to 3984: 2.05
